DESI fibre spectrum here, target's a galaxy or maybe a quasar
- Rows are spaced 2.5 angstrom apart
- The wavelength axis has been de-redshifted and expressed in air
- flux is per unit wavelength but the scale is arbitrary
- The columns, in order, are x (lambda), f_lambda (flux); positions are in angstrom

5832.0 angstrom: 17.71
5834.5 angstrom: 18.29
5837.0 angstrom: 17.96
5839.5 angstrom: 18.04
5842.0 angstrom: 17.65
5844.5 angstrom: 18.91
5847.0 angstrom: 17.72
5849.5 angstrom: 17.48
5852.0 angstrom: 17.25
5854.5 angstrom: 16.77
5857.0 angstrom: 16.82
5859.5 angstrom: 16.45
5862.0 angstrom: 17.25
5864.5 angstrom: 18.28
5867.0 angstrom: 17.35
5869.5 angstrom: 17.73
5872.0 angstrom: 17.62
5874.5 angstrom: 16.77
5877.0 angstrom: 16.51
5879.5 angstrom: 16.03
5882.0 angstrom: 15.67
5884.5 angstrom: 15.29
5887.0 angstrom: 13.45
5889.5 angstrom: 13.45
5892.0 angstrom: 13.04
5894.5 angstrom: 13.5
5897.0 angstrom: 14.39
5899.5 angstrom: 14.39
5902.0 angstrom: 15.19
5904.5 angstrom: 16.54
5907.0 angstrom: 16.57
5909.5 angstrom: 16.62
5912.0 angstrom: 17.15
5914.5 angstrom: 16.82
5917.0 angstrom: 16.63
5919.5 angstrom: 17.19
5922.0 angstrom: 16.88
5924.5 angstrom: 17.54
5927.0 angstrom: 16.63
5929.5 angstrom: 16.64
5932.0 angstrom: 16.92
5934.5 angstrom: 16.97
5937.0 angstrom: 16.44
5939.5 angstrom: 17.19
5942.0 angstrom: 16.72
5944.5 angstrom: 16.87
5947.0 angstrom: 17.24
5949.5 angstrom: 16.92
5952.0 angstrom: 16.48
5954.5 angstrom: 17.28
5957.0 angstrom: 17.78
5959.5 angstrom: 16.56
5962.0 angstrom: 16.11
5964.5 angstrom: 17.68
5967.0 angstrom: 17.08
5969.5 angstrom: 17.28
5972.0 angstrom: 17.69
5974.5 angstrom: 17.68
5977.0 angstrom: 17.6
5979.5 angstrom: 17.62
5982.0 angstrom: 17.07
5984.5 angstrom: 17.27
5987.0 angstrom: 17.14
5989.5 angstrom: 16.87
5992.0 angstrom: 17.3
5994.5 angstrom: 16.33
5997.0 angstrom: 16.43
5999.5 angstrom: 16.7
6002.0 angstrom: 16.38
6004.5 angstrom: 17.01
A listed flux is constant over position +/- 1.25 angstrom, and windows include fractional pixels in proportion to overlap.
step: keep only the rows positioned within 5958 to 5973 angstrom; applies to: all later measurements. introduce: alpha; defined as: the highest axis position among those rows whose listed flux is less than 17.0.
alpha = 5962.0 angstrom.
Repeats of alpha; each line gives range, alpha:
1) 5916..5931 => 5929.5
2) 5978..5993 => 5989.5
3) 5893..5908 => 5907.0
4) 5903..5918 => 5917.0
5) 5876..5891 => 5889.5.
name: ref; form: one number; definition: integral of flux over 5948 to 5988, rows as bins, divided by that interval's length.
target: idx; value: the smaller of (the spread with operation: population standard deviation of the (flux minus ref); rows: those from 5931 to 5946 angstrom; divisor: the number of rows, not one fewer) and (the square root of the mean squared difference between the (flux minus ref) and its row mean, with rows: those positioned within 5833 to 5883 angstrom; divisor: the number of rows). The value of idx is 0.23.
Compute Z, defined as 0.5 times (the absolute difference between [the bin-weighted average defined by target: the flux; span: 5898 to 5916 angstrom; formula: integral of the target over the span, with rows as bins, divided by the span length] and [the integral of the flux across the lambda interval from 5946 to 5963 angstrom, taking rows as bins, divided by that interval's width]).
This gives 0.38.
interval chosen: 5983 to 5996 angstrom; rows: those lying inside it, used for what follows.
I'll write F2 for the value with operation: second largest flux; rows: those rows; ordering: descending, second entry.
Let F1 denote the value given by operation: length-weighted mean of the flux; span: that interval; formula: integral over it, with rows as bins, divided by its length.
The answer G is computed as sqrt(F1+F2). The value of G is 5.85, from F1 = 17.0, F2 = 17.27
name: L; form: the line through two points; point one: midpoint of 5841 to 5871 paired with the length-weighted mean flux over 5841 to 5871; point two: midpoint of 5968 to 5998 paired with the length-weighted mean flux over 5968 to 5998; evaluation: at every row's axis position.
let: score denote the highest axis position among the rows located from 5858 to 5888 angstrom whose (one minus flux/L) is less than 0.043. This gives 5874.5 angstrom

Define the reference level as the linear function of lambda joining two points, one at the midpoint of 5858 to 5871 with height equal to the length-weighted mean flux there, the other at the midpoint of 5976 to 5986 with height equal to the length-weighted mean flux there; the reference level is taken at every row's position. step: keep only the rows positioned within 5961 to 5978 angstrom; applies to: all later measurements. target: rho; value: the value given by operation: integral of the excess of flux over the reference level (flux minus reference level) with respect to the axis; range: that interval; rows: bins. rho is -1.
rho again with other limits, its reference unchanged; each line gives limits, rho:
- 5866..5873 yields 1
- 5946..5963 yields -8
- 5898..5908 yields -18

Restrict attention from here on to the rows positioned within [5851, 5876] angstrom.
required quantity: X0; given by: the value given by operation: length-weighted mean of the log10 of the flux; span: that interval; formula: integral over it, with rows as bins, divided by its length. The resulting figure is 1.24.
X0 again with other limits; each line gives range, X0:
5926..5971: 1.23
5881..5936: 1.20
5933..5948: 1.23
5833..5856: 1.25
